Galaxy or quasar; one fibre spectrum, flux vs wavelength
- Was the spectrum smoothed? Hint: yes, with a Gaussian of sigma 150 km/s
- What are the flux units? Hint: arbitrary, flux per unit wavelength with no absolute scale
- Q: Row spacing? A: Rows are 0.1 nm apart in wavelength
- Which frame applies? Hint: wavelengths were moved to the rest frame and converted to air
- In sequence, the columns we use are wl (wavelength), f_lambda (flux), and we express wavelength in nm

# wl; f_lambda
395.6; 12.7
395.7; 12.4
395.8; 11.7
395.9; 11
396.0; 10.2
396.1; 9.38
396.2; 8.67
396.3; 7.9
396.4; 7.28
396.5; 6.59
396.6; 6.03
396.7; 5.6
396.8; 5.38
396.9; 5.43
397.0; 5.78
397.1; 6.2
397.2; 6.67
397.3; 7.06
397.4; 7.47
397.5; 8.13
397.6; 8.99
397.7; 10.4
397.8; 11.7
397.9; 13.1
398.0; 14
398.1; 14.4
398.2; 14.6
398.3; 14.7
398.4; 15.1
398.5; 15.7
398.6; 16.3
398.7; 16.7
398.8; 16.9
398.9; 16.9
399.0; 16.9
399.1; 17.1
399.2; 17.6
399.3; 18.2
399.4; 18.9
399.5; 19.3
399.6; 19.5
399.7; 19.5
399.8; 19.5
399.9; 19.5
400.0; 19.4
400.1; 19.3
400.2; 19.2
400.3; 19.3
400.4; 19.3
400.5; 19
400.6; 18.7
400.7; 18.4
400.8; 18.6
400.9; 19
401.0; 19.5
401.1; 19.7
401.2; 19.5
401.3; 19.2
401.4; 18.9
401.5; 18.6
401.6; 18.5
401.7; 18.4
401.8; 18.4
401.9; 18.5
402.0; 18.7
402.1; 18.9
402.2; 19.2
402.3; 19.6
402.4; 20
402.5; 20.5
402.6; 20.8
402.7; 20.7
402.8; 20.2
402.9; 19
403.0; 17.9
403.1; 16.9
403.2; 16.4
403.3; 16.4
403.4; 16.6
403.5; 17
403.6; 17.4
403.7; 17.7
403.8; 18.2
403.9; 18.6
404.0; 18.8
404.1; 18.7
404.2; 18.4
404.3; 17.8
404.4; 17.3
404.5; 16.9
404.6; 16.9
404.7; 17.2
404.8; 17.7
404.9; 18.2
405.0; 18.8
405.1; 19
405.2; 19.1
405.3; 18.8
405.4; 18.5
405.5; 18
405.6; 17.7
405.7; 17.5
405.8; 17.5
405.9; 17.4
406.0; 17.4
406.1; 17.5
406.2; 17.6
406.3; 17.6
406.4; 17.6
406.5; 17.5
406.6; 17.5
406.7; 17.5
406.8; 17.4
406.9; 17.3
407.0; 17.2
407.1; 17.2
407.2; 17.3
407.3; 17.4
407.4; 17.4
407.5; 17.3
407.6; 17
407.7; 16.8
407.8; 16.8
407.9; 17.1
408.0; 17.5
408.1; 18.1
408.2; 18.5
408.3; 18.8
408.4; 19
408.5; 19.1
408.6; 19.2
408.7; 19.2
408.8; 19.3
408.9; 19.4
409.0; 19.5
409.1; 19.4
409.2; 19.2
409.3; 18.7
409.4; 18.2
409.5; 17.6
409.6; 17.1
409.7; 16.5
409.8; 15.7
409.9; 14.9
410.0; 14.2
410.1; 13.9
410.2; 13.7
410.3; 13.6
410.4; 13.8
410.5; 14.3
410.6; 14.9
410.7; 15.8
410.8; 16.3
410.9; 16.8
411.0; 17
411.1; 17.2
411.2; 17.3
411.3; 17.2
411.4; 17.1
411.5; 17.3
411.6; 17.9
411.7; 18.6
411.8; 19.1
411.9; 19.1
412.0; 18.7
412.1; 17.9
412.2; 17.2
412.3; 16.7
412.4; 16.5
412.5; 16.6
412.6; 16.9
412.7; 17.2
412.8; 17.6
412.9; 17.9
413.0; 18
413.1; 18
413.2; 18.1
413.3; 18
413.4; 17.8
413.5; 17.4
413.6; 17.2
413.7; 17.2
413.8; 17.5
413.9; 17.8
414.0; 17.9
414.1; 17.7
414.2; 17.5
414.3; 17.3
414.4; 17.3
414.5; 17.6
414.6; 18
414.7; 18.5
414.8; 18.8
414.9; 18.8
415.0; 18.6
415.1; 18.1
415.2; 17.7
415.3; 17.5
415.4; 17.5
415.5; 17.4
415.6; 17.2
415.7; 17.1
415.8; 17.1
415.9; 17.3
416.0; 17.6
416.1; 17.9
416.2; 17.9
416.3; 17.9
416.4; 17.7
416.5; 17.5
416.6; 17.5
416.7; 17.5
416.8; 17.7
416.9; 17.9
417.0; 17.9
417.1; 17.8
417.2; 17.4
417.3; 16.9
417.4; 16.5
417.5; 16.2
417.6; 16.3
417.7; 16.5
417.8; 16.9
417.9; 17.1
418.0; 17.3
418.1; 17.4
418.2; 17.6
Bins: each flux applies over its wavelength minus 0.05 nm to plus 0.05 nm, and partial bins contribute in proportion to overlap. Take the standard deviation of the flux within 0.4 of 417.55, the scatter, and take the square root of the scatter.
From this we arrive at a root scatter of 0.6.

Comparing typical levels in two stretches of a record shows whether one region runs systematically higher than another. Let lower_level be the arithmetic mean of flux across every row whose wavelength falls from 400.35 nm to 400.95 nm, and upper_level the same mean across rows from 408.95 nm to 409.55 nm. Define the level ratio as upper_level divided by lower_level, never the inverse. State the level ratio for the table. 1.00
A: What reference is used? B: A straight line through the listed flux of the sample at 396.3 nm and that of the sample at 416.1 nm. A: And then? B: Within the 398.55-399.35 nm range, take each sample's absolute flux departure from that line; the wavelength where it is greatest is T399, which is 399.3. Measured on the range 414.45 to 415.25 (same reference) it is 414.8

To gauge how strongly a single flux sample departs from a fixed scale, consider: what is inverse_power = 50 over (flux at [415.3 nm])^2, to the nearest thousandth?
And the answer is 0.163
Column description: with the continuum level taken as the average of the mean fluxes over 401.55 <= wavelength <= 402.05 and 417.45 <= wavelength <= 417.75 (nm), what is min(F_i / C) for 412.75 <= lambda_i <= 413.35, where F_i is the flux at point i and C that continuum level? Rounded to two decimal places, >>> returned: 1.01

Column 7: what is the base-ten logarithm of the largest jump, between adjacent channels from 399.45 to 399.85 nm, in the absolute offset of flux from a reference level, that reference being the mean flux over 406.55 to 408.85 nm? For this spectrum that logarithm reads -0.70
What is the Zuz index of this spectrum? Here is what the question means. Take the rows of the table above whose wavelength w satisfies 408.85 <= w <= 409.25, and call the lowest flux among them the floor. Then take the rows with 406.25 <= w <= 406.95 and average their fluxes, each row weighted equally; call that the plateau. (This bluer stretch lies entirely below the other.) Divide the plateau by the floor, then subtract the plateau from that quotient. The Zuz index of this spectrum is -17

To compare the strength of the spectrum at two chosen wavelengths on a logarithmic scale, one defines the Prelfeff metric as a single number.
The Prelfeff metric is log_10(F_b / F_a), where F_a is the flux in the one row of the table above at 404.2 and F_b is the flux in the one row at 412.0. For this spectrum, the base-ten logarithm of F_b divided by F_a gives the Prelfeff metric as 0.01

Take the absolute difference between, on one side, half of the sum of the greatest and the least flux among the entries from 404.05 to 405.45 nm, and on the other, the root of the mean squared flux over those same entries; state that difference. 0.11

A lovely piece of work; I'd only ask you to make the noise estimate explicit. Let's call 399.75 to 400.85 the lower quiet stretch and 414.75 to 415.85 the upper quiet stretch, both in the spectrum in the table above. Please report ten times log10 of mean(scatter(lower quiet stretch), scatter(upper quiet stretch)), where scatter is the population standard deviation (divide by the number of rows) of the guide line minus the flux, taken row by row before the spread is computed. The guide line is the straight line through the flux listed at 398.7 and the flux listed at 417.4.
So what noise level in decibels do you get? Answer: -3.1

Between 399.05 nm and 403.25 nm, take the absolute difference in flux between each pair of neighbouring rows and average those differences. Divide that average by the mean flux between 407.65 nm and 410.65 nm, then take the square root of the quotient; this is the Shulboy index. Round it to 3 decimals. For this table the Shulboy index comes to 0.137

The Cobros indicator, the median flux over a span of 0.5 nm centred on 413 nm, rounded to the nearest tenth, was 18.0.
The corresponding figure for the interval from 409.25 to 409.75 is 17.6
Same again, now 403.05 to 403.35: 16.4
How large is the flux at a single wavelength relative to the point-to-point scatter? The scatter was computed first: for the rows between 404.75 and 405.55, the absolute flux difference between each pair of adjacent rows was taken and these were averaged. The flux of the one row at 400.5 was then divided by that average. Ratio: 53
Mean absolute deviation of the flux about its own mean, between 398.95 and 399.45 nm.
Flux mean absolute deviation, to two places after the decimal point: 0.65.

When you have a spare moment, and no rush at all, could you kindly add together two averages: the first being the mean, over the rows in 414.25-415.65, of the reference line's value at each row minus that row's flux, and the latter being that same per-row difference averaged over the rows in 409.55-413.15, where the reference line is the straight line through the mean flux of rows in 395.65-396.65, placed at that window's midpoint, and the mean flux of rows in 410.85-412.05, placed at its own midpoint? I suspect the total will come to 3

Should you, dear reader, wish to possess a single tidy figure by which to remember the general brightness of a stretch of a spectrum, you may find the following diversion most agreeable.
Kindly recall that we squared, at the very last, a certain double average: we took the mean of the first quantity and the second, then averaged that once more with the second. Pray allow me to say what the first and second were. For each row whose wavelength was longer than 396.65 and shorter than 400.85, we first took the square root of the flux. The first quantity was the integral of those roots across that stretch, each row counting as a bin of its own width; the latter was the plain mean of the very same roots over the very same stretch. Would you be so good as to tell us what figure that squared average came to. 46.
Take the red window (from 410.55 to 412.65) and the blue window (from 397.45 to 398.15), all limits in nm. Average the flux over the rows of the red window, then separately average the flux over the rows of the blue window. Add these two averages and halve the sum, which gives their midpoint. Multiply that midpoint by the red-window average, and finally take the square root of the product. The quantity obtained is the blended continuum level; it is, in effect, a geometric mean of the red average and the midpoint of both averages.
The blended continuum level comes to 15.8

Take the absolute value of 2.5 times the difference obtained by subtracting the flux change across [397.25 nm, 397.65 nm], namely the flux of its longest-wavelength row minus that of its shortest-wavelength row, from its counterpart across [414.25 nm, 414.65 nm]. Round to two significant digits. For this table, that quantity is 3.1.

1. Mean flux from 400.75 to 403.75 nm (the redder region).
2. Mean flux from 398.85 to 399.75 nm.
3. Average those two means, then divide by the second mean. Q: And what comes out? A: 1.01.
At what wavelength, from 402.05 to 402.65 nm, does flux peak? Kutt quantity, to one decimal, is 402.6 nm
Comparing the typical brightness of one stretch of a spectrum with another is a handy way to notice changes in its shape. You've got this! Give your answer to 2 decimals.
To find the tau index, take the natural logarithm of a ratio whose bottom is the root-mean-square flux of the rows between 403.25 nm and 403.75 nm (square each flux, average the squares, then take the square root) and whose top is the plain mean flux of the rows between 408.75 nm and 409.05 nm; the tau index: 0.13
